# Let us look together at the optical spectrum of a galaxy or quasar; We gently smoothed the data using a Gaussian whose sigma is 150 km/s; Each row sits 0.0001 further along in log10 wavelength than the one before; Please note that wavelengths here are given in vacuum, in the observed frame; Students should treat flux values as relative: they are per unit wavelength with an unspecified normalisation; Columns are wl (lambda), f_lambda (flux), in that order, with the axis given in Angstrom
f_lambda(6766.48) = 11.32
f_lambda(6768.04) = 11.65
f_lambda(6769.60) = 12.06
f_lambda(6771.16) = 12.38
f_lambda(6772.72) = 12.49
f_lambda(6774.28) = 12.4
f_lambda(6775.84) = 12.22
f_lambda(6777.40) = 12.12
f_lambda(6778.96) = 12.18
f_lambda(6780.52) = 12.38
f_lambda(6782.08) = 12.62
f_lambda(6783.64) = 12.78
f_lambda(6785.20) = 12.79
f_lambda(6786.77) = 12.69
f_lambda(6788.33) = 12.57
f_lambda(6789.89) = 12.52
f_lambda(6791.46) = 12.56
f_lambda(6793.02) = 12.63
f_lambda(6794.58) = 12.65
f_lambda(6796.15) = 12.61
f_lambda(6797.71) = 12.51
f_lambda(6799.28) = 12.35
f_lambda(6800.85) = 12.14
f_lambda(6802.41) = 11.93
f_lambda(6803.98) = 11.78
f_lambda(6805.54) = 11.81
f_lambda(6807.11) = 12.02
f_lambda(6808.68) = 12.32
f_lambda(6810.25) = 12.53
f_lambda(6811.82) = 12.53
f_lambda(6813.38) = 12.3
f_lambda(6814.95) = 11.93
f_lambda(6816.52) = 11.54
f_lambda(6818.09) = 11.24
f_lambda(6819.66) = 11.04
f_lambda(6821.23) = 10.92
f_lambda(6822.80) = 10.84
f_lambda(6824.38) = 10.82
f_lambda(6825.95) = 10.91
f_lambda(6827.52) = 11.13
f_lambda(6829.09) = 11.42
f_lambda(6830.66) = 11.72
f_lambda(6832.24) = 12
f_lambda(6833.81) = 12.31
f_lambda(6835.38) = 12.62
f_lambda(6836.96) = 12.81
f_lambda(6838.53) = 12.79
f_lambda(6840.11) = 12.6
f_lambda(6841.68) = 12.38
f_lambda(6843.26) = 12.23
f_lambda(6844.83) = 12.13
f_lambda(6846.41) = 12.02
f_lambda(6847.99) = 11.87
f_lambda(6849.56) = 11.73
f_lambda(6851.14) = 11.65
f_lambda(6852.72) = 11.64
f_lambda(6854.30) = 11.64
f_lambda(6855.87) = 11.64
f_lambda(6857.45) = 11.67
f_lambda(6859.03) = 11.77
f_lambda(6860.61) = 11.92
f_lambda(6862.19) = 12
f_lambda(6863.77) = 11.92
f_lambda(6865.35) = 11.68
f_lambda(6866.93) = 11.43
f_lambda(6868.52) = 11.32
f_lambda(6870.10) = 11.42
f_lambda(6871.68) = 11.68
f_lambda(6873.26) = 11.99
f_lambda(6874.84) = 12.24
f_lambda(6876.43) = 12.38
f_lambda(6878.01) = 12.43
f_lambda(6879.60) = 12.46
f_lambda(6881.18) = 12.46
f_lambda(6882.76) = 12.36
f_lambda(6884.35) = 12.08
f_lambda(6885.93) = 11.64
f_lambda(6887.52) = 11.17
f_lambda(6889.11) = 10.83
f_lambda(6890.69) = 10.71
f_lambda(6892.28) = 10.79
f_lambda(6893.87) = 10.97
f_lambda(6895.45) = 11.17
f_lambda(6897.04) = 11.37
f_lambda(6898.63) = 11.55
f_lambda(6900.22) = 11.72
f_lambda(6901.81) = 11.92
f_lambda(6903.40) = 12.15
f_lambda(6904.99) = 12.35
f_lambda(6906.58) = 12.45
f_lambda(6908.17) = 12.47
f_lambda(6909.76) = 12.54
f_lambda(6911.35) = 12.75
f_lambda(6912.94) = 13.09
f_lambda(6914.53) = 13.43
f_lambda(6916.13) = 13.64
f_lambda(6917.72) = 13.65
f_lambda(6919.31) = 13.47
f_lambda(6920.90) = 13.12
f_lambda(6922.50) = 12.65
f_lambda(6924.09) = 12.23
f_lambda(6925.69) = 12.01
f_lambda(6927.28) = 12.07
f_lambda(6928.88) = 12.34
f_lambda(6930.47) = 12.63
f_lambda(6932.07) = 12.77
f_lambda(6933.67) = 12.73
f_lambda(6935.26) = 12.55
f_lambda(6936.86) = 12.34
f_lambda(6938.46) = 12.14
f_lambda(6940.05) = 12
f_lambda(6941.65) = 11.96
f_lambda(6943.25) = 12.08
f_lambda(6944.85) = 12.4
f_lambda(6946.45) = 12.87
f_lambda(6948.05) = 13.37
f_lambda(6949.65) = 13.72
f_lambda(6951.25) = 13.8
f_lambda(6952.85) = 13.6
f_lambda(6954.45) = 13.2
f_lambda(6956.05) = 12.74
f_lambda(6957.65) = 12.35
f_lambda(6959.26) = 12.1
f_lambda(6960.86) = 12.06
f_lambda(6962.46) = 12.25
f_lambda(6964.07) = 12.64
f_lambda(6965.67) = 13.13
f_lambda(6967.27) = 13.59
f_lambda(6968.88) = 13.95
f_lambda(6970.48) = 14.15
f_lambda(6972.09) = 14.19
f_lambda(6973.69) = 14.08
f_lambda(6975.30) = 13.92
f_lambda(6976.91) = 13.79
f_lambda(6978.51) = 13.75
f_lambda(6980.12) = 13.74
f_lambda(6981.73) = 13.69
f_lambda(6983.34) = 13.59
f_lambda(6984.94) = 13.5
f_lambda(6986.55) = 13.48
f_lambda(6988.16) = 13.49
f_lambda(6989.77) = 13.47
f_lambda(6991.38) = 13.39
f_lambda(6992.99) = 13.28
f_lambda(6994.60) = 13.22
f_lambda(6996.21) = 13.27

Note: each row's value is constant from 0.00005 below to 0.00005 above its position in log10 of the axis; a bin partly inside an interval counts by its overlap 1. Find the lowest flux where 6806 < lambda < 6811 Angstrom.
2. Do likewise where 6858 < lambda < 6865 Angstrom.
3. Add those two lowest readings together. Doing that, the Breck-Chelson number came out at 23.79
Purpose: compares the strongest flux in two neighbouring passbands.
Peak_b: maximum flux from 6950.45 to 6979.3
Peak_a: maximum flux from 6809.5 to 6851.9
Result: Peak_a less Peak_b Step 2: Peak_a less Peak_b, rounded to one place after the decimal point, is -1.4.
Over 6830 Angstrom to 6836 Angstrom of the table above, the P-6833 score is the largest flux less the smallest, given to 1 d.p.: 0.9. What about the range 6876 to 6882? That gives 0.1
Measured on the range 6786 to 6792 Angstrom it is 0.2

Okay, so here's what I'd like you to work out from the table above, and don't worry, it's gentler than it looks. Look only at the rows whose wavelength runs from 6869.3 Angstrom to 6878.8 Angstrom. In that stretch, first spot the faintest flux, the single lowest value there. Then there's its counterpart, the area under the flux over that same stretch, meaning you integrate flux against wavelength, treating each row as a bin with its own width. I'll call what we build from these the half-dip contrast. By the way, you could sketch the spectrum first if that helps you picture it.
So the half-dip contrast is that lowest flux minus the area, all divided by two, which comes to -51.4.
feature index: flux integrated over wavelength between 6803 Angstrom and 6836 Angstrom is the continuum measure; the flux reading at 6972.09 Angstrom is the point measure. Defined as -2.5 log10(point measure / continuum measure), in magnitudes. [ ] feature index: 3.59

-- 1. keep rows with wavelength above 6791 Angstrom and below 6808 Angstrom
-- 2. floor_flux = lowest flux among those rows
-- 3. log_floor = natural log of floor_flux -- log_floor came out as 2.47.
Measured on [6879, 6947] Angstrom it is 2.37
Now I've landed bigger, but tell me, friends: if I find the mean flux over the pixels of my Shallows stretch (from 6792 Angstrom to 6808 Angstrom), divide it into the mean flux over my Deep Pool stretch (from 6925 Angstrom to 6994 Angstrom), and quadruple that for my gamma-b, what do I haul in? 4.26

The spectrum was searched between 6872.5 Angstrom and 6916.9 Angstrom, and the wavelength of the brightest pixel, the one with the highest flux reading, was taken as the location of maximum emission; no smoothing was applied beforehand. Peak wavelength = 6916.13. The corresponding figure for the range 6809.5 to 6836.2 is 6835.38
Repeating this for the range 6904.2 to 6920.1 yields 6917.72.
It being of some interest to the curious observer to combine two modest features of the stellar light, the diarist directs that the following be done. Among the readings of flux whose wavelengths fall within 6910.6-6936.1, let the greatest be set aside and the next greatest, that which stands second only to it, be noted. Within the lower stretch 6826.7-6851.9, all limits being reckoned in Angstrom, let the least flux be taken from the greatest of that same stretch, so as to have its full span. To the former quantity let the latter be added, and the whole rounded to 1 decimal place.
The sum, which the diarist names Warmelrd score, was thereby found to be 15.3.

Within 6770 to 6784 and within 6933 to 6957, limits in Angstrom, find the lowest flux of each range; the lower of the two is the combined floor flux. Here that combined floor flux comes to 12.0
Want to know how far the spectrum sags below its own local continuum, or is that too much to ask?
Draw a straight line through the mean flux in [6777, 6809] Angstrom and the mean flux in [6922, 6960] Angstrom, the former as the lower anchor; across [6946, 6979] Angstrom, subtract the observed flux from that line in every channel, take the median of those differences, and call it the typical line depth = -0.9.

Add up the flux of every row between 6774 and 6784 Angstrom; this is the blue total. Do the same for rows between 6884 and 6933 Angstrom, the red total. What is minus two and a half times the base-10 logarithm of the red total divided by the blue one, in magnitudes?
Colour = -1.6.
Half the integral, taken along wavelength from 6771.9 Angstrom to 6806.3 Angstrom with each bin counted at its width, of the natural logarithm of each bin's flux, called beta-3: 43.3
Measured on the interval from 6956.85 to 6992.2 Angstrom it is 45.8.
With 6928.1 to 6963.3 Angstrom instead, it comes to 44.6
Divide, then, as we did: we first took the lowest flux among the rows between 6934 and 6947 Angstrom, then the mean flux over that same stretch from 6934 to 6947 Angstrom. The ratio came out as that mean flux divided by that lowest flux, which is 1.03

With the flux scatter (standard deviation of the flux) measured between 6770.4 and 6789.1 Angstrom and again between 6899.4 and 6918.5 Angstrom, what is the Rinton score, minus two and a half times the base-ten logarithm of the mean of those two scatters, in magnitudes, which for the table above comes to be 0.9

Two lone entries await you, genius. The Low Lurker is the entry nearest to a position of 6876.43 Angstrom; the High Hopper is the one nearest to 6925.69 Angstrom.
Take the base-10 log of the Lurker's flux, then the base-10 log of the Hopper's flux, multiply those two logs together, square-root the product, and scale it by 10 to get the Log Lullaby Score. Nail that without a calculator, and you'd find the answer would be 10.86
